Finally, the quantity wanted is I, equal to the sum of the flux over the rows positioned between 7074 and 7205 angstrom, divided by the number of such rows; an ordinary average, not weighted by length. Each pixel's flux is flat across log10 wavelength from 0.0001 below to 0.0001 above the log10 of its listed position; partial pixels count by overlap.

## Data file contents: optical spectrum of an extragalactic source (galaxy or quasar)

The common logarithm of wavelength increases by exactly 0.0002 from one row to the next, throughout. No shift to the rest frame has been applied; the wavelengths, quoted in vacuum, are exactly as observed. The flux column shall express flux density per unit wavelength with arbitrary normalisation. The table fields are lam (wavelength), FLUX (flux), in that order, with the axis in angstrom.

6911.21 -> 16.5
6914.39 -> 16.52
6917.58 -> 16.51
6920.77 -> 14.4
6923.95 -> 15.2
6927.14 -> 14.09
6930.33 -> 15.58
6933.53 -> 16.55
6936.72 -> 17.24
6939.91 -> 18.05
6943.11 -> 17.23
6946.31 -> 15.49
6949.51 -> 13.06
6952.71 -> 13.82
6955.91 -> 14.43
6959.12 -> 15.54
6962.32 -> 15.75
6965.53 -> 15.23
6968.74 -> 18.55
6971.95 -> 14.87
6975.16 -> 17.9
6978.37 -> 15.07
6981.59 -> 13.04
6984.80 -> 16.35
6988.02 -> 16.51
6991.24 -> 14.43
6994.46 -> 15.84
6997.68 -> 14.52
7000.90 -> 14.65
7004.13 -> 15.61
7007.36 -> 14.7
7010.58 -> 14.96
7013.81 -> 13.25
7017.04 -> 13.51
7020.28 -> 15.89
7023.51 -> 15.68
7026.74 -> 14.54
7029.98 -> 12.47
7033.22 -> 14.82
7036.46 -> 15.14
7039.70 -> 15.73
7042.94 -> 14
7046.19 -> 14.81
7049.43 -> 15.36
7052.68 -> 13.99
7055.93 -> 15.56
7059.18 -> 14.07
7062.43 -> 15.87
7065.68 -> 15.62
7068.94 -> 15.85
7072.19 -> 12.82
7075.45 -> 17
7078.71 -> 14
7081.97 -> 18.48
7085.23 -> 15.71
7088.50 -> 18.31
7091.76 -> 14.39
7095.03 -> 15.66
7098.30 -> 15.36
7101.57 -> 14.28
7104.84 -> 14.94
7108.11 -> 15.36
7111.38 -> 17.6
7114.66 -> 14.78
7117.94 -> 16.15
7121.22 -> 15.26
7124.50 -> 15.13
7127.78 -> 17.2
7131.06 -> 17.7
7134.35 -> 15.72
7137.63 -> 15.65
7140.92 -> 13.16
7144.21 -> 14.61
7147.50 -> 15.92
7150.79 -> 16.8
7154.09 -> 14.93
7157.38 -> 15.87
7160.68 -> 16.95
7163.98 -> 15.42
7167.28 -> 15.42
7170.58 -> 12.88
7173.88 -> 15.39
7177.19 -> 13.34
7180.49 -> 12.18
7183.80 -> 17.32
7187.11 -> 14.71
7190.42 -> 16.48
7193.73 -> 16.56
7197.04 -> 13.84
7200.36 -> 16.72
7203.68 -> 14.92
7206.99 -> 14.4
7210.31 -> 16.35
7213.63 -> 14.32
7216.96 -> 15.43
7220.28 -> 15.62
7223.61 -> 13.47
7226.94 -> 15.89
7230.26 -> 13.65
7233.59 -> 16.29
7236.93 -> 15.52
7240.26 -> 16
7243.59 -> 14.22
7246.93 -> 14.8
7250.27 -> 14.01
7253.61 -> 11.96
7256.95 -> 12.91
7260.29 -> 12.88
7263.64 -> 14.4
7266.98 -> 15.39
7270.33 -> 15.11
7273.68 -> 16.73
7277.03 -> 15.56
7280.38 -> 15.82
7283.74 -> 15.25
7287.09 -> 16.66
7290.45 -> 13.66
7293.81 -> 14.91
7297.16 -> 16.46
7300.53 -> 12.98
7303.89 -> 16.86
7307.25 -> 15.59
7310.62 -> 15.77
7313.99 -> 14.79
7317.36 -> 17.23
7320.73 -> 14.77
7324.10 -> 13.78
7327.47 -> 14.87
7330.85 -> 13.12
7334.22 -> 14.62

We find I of 15.6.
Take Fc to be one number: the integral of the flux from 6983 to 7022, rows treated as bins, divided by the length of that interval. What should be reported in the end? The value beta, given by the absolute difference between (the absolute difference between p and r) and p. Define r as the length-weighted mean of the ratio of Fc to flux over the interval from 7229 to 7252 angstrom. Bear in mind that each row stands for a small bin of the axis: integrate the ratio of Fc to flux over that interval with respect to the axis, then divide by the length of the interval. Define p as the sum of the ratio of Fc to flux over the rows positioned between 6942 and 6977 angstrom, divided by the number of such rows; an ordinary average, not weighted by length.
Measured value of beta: 0.93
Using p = 0.971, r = 1.01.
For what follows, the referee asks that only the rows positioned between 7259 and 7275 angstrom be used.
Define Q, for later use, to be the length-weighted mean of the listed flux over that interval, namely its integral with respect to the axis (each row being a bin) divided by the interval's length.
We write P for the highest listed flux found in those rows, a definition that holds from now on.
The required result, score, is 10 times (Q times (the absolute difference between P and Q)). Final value 272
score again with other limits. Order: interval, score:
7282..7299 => 199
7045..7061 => 116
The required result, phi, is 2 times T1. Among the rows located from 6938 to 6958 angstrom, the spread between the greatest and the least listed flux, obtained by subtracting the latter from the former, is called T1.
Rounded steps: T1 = 5.0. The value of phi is 10.0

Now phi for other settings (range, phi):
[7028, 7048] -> 6.5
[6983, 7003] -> 4.2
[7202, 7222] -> 4.1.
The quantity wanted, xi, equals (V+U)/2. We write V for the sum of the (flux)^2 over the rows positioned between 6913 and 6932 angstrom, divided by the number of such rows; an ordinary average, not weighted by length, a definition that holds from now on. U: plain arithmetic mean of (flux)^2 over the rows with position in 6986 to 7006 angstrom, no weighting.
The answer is 235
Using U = 233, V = 237.5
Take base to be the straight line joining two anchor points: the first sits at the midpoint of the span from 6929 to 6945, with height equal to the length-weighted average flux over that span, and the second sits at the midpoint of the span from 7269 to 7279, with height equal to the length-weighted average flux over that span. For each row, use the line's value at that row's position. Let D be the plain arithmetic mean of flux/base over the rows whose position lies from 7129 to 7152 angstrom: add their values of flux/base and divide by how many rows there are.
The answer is 0.96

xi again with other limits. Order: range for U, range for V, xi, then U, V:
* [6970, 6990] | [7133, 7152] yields 241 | 246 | 235.7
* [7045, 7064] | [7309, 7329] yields 228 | 224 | 232.2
